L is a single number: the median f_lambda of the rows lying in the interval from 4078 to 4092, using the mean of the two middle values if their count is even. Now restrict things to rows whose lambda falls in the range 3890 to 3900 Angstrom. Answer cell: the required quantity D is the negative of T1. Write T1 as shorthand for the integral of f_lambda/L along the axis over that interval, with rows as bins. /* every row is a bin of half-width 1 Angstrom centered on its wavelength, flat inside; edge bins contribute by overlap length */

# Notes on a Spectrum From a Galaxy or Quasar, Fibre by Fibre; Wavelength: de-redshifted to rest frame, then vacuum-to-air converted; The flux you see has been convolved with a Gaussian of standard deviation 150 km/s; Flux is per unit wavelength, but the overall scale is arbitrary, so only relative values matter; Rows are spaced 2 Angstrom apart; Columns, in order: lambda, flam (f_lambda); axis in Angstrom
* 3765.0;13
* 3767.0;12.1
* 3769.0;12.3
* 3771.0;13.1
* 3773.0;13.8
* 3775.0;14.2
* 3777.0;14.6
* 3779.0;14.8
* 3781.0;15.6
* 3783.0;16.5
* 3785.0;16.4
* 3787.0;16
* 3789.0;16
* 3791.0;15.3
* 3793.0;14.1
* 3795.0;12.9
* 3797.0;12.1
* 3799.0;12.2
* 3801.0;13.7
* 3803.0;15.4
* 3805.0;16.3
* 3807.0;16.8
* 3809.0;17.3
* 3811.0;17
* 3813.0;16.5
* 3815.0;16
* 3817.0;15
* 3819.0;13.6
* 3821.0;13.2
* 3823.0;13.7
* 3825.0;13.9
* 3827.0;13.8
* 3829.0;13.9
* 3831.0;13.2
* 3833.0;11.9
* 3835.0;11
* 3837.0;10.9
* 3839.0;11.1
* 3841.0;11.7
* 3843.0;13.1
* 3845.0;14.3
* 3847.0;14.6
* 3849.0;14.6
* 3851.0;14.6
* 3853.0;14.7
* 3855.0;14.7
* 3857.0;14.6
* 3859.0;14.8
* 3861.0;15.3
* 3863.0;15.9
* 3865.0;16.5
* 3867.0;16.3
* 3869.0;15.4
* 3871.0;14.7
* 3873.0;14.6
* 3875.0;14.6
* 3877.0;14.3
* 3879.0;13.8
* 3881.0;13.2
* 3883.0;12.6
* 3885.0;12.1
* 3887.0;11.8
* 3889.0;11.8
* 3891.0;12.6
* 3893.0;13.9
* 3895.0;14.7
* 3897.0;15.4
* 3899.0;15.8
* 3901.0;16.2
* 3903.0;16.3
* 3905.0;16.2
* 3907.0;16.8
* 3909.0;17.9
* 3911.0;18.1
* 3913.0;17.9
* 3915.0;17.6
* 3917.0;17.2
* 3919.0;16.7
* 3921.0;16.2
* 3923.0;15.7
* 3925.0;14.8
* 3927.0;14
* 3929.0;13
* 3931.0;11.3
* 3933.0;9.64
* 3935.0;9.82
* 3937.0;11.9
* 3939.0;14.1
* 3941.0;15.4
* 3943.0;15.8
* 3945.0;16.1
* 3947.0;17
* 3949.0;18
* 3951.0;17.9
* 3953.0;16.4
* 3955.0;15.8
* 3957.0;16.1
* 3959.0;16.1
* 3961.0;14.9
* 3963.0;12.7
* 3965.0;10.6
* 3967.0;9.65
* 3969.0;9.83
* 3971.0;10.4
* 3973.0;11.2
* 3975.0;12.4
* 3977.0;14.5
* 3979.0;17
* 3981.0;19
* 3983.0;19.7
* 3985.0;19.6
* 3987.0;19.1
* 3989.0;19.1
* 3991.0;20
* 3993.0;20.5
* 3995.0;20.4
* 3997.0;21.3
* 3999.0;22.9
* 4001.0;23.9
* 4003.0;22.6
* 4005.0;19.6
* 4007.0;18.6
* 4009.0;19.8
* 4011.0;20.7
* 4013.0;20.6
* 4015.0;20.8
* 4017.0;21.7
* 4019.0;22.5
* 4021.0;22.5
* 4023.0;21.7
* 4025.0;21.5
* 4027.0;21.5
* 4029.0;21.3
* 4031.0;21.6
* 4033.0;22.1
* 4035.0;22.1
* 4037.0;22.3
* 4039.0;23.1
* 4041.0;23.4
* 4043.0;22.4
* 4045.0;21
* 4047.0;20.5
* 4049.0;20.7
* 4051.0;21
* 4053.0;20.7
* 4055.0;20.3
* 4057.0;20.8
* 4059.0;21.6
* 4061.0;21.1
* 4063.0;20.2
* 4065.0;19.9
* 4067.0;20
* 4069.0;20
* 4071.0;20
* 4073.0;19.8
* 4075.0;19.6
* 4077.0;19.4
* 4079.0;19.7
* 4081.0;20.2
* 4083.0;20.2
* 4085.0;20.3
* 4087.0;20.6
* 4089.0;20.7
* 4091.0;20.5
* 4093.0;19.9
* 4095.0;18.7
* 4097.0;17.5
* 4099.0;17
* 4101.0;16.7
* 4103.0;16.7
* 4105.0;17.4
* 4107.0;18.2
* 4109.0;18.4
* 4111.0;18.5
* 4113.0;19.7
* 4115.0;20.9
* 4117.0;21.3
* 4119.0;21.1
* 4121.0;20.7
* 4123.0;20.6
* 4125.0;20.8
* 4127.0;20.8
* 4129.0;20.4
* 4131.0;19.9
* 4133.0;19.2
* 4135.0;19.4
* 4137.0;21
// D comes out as -7.1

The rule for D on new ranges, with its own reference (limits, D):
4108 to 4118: -9.7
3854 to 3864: -7.4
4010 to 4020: -10.5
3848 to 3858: -7.2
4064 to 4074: -9.8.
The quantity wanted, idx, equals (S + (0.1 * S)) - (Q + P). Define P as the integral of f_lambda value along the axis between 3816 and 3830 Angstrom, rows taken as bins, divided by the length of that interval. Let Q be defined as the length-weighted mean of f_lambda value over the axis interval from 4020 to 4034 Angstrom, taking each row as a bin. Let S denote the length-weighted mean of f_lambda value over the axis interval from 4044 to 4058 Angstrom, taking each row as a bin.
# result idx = -13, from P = 13.9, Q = 22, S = 20.7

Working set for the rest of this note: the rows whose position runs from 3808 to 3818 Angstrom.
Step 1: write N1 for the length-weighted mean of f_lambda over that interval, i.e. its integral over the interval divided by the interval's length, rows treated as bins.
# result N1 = 16.4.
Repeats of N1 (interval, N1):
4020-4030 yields 21.7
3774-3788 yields 15.4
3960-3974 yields 11.3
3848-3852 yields 14.6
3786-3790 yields 16.0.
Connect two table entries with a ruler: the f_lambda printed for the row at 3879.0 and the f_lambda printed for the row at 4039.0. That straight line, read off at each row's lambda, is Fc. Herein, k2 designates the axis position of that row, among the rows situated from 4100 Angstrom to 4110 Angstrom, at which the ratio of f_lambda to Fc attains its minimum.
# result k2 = 4103.0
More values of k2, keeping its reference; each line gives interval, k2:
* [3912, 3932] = 3931.0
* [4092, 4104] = 4103.0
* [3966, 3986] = 3967.0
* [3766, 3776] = 3767.0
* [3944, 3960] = 3955.0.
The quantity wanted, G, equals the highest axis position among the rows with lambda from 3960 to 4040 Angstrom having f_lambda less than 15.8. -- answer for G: 3977.0 Angstrom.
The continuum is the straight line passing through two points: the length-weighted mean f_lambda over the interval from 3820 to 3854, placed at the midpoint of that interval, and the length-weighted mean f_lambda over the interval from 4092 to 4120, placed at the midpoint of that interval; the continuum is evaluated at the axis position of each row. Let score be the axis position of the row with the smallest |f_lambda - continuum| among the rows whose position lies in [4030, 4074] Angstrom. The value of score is 4073.0 Angstrom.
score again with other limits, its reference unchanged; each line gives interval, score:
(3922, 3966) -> 3941.0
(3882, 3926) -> 3925.0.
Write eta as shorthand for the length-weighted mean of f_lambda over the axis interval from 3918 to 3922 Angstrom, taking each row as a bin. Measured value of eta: 16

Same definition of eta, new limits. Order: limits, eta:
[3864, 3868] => 16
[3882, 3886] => 12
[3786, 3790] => 16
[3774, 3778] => 14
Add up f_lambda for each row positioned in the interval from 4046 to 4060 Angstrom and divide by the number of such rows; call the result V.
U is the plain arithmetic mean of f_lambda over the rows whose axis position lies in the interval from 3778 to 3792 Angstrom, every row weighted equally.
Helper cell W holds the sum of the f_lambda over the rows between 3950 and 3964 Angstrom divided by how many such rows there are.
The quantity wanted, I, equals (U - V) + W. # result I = 11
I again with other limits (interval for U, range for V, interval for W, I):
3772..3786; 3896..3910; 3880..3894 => 11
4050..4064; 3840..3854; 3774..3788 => 22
